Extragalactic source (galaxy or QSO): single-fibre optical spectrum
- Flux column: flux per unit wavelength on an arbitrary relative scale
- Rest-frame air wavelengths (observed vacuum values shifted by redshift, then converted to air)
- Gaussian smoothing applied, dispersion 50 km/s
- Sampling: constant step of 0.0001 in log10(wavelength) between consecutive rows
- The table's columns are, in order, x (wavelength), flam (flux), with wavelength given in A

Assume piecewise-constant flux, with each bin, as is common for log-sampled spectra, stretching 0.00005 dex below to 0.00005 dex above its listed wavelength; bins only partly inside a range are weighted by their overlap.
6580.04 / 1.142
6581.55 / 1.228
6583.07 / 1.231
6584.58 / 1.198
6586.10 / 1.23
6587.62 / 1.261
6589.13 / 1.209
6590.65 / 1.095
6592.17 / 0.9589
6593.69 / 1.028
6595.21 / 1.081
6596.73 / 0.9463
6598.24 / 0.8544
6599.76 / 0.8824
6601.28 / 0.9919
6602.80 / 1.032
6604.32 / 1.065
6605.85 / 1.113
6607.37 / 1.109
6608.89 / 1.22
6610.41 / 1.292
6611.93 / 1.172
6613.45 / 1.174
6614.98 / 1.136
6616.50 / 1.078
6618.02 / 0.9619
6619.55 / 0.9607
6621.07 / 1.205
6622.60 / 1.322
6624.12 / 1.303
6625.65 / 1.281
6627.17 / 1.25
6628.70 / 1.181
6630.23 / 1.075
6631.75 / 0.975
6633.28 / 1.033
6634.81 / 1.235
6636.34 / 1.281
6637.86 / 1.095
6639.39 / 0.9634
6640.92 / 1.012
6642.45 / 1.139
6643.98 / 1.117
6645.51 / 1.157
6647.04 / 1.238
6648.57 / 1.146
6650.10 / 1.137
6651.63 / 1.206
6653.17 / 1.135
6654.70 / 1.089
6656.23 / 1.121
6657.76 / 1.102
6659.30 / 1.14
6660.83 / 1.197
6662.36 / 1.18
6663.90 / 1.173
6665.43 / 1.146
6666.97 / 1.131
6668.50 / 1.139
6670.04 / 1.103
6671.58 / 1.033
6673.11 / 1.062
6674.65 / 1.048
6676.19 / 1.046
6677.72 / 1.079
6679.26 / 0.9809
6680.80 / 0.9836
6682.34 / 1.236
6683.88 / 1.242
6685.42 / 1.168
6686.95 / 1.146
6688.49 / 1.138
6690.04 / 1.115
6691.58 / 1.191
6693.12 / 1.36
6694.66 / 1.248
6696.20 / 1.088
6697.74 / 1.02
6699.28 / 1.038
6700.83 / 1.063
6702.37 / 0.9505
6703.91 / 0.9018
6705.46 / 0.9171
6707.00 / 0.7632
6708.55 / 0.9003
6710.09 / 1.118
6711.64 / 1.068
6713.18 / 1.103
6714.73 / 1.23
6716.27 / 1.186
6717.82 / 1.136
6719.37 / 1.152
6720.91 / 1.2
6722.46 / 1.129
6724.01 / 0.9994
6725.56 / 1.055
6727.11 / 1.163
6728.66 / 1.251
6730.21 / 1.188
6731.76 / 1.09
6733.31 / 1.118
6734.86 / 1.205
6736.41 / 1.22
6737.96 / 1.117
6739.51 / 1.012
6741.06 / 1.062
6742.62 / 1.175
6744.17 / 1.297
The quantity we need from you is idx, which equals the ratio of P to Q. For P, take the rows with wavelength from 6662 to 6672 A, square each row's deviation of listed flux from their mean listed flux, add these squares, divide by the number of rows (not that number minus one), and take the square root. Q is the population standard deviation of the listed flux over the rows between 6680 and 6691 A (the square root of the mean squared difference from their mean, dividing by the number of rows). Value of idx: 0.6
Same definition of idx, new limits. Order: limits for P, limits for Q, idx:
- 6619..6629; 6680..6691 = 1.4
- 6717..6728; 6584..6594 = 0.6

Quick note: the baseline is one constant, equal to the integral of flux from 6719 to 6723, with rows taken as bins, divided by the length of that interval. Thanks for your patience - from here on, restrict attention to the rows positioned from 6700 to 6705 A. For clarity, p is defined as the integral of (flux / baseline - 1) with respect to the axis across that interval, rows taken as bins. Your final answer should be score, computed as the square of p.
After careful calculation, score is 0.70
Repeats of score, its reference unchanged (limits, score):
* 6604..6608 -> 0.05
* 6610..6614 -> 0.02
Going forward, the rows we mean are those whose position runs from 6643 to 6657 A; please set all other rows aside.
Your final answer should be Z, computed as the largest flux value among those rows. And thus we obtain 1.238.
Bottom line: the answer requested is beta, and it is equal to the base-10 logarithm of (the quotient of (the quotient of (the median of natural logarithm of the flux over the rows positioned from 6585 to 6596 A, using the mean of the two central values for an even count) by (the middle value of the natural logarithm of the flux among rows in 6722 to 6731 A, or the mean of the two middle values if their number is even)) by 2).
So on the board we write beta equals -0.48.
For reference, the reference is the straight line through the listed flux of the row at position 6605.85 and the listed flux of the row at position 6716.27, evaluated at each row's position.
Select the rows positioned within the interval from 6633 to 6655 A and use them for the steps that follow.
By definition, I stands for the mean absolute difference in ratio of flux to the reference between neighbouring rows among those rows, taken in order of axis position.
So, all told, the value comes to 0.074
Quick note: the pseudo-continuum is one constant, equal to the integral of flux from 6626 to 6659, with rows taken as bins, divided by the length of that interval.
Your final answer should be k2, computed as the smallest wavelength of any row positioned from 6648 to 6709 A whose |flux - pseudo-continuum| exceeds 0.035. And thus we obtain 6651.63 A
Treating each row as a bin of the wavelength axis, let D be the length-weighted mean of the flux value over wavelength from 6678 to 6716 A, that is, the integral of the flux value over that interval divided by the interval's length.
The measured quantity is 1.08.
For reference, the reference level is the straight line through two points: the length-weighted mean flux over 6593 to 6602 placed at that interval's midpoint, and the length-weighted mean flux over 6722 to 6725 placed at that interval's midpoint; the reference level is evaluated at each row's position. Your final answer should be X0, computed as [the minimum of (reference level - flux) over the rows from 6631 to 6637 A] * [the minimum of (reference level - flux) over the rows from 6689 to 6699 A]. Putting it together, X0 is 0.094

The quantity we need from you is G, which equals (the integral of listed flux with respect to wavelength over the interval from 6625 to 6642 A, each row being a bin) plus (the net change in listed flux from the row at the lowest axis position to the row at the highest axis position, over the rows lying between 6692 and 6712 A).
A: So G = 19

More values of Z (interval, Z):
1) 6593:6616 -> 1.292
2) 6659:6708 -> 1.36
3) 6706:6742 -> 1.251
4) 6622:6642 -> 1.322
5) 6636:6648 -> 1.281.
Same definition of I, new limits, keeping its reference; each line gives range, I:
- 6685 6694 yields 0.051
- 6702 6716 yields 0.083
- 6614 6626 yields 0.074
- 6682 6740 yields 0.063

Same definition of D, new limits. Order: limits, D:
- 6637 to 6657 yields 1.12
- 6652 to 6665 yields 1.14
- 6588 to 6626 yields 1.10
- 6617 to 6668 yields 1.14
